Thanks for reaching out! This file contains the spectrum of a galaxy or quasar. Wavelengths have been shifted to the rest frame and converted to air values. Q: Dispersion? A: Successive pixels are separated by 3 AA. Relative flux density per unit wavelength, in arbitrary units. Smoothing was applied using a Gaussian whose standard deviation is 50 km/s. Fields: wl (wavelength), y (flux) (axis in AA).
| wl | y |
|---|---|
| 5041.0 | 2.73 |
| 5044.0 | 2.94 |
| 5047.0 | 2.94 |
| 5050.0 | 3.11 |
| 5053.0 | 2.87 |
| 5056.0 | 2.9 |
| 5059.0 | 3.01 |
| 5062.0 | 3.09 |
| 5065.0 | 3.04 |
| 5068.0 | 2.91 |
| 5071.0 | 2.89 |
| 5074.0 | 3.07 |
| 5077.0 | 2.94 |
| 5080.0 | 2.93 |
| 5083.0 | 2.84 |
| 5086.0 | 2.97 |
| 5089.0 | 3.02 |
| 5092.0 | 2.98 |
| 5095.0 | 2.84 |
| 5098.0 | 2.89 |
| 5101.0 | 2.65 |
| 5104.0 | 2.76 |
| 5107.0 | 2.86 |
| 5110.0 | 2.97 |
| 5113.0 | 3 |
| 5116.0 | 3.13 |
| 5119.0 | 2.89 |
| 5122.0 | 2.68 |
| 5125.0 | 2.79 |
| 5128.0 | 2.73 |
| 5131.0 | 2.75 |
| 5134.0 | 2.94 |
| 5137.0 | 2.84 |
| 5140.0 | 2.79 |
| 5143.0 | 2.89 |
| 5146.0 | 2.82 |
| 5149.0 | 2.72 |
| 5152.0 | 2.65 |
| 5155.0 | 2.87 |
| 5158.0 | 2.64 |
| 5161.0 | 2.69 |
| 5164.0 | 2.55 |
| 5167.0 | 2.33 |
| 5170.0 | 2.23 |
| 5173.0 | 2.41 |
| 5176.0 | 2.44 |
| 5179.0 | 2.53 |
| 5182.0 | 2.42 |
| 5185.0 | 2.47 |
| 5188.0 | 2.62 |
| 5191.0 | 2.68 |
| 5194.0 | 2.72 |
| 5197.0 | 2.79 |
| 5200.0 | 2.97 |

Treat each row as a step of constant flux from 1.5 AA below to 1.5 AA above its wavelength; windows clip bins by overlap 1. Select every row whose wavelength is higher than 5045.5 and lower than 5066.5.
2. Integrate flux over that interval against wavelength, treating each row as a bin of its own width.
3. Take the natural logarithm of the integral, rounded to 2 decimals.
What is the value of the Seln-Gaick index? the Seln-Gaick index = 4.14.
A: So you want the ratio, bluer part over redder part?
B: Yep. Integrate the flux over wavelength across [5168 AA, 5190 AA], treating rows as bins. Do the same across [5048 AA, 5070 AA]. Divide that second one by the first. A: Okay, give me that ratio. 1.22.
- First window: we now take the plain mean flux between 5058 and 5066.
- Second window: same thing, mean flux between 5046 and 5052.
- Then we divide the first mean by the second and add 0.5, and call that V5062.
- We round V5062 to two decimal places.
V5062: 1.51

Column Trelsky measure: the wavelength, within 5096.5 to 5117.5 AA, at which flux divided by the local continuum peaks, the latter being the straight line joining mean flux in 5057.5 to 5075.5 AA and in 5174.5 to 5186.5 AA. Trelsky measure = 5116.0 AA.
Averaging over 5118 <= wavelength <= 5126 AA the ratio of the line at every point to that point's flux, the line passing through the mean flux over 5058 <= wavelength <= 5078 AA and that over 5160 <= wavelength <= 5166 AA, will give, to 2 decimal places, 1.00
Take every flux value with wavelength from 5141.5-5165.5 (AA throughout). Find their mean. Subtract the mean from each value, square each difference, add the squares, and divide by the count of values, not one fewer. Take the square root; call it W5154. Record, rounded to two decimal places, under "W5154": 0.11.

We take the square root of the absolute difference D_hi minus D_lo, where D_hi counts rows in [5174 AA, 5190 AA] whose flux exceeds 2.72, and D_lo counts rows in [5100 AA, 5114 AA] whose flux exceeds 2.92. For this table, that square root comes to 1.4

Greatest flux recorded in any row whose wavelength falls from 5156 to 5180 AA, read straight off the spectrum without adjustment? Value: 2.69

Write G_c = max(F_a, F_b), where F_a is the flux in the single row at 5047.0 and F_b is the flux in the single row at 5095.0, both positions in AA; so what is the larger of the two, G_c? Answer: 2.94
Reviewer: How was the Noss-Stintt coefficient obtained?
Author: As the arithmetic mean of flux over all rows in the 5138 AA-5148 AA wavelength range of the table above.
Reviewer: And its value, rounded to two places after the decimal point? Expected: 2.83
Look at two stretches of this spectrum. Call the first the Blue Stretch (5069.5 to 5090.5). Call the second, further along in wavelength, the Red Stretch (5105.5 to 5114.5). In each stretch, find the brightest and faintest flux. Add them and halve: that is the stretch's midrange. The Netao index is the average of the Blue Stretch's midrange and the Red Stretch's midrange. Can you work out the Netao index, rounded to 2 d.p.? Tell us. 2.94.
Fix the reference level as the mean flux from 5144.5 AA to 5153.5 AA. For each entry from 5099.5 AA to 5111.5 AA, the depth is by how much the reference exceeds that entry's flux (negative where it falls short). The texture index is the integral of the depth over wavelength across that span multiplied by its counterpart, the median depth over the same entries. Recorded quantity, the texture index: 0.1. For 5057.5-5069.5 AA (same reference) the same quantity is 1.0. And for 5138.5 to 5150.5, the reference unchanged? 0.1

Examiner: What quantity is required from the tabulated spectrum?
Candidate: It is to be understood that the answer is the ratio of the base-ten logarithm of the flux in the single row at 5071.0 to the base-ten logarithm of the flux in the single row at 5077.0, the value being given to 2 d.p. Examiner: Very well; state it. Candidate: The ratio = 0.98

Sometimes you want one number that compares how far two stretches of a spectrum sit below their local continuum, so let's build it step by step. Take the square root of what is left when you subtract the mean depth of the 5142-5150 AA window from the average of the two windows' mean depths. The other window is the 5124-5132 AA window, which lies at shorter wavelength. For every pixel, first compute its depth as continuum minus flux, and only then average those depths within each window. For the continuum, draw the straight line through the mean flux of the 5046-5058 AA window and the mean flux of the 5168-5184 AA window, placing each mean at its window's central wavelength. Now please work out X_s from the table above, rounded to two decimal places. 0.26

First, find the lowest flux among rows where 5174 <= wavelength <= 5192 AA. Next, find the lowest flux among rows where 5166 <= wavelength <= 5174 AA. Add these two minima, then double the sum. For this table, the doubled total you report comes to 9.3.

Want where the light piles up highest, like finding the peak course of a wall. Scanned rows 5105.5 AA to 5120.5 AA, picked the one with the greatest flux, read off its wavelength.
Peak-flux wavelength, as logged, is 5116.0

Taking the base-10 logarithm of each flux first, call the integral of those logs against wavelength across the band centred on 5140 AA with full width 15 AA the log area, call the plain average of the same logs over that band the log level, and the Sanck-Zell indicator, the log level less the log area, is -6.4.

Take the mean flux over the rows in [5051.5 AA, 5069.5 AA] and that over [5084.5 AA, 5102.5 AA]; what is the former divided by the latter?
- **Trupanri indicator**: 1.03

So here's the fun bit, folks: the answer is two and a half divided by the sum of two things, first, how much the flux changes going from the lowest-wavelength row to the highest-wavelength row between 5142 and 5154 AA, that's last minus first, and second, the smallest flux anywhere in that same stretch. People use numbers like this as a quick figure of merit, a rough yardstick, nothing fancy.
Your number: 1.04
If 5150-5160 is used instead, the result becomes 0.95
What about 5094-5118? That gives 0.85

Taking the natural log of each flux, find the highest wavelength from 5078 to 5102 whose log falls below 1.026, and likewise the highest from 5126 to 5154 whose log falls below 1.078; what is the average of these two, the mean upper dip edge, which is 5126.5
